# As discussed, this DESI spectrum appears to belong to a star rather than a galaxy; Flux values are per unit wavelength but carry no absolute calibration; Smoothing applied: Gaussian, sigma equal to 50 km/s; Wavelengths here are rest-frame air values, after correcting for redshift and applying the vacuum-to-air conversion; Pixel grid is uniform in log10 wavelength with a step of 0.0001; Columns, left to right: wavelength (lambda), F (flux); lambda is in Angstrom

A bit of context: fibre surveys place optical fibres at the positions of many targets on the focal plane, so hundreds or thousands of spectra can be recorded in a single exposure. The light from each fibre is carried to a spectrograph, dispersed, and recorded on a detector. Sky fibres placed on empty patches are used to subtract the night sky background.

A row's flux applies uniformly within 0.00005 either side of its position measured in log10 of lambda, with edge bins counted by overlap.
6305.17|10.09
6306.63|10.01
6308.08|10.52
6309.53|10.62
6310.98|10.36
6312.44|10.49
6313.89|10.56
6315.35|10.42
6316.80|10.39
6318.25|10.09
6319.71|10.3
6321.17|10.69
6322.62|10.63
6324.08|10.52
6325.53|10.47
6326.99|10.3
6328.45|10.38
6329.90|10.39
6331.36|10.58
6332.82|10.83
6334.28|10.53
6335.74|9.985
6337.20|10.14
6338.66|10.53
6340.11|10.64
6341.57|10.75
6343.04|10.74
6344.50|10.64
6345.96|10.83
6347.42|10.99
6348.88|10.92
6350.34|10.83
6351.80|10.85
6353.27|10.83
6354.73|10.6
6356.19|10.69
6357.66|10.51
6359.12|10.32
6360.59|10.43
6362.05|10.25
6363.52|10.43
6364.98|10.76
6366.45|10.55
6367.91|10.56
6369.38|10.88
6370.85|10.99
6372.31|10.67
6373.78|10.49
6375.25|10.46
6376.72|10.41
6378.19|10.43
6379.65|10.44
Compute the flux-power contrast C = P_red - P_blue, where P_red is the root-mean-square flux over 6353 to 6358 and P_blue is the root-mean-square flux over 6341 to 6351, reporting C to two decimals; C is -0.16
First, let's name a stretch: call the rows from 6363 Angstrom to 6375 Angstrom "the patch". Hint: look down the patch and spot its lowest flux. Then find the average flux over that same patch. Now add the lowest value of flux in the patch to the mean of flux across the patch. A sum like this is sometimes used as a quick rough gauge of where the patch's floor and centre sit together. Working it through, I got 21.1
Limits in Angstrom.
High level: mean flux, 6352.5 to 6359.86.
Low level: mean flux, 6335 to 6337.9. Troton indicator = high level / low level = 1.05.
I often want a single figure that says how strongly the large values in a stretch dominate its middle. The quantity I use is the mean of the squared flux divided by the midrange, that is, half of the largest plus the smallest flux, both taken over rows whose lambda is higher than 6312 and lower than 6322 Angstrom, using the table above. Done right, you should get 10.5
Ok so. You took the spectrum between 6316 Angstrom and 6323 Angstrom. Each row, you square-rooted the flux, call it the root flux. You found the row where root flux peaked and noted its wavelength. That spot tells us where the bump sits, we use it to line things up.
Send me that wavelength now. 6321.17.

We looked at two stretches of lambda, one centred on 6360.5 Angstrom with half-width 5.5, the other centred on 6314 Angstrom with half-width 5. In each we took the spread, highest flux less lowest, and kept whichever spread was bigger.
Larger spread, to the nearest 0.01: 0.53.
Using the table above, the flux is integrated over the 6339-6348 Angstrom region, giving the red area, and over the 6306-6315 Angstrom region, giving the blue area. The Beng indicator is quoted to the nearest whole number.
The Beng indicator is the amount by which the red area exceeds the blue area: 3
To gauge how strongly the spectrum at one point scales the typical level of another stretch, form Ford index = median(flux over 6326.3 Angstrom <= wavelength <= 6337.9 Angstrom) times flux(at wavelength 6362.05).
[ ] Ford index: 106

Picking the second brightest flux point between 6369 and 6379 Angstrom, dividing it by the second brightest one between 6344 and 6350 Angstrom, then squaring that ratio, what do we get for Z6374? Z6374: 0.99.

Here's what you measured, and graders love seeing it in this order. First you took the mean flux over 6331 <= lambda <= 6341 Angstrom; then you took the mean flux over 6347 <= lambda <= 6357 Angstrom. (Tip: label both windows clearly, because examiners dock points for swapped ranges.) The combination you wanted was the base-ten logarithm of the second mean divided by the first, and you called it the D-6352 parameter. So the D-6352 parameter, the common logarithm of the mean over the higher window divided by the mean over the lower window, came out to 0.014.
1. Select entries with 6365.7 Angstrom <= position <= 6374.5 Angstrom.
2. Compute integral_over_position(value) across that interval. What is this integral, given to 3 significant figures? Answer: 94.1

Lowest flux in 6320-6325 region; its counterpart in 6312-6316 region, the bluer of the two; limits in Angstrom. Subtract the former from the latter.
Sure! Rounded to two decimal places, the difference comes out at -0.10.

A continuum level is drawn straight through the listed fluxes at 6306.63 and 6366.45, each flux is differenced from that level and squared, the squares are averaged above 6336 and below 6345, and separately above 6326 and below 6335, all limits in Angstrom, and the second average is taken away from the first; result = 0.000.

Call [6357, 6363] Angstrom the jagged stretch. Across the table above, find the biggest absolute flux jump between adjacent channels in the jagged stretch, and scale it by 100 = 19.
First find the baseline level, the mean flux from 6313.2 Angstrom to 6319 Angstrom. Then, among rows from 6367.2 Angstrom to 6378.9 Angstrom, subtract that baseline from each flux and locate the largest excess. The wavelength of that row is 6370.85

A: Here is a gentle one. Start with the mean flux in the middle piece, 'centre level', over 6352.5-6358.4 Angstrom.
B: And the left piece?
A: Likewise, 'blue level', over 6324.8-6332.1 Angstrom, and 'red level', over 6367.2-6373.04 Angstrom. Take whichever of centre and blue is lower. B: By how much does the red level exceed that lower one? 0.35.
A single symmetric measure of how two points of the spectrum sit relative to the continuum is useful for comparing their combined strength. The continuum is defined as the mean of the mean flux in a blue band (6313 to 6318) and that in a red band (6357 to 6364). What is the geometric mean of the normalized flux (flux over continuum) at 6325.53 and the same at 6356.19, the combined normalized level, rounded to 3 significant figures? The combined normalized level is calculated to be 1.02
